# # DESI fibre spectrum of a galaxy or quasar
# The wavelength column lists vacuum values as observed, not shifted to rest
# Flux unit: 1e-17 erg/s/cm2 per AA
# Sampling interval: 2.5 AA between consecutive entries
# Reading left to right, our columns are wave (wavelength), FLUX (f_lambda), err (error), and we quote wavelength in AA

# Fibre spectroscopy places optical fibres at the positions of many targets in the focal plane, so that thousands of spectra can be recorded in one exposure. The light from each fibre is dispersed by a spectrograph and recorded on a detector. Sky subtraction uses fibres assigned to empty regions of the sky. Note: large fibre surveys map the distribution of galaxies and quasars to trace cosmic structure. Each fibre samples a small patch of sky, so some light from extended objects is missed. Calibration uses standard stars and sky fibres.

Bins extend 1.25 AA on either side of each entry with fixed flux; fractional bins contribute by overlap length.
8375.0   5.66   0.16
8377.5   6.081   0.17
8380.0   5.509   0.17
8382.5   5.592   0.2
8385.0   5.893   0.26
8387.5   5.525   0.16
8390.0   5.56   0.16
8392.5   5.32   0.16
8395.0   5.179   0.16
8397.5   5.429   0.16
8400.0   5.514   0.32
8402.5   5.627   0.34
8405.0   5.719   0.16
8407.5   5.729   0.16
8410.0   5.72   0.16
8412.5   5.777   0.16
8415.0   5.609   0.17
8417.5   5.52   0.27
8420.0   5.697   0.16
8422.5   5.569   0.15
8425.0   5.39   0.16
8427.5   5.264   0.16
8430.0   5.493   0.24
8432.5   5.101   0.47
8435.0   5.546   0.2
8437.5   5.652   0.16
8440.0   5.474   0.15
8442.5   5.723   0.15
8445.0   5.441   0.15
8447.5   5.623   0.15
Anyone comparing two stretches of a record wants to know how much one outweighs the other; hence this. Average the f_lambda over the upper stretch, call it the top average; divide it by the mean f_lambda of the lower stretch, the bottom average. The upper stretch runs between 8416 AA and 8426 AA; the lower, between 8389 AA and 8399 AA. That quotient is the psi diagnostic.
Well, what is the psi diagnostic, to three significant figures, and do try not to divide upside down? 1.03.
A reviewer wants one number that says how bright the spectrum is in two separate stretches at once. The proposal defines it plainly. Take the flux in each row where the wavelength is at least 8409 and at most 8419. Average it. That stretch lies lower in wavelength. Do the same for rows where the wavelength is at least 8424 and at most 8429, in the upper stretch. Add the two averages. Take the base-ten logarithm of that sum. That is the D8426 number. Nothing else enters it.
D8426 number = 1.04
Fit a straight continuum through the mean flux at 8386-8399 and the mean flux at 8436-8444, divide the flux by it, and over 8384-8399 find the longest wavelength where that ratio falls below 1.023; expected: 8397.5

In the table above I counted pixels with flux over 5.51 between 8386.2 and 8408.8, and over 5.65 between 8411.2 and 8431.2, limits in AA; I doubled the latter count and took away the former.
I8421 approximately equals -2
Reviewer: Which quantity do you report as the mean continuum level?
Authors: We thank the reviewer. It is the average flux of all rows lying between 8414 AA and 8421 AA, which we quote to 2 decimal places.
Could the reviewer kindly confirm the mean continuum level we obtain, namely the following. 5.61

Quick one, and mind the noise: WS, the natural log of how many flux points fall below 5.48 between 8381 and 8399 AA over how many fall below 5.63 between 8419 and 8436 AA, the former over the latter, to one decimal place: -0.7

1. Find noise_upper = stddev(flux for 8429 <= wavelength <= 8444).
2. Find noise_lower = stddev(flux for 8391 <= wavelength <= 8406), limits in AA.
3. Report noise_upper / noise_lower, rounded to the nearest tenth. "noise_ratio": 1.1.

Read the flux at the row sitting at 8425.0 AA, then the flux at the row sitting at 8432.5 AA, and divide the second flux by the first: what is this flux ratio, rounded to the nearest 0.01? 0.95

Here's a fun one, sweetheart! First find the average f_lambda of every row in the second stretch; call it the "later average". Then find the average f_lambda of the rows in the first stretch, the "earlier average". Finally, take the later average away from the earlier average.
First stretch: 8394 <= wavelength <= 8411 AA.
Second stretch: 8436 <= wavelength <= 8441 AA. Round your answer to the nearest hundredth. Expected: 0.00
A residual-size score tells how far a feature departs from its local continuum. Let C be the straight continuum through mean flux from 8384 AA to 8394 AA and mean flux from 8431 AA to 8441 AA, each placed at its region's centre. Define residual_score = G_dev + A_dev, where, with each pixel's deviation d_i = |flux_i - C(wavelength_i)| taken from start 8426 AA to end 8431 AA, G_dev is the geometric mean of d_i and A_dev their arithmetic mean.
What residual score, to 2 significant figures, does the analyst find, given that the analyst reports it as 0.20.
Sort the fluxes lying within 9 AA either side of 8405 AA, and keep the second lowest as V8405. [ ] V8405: 5.514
